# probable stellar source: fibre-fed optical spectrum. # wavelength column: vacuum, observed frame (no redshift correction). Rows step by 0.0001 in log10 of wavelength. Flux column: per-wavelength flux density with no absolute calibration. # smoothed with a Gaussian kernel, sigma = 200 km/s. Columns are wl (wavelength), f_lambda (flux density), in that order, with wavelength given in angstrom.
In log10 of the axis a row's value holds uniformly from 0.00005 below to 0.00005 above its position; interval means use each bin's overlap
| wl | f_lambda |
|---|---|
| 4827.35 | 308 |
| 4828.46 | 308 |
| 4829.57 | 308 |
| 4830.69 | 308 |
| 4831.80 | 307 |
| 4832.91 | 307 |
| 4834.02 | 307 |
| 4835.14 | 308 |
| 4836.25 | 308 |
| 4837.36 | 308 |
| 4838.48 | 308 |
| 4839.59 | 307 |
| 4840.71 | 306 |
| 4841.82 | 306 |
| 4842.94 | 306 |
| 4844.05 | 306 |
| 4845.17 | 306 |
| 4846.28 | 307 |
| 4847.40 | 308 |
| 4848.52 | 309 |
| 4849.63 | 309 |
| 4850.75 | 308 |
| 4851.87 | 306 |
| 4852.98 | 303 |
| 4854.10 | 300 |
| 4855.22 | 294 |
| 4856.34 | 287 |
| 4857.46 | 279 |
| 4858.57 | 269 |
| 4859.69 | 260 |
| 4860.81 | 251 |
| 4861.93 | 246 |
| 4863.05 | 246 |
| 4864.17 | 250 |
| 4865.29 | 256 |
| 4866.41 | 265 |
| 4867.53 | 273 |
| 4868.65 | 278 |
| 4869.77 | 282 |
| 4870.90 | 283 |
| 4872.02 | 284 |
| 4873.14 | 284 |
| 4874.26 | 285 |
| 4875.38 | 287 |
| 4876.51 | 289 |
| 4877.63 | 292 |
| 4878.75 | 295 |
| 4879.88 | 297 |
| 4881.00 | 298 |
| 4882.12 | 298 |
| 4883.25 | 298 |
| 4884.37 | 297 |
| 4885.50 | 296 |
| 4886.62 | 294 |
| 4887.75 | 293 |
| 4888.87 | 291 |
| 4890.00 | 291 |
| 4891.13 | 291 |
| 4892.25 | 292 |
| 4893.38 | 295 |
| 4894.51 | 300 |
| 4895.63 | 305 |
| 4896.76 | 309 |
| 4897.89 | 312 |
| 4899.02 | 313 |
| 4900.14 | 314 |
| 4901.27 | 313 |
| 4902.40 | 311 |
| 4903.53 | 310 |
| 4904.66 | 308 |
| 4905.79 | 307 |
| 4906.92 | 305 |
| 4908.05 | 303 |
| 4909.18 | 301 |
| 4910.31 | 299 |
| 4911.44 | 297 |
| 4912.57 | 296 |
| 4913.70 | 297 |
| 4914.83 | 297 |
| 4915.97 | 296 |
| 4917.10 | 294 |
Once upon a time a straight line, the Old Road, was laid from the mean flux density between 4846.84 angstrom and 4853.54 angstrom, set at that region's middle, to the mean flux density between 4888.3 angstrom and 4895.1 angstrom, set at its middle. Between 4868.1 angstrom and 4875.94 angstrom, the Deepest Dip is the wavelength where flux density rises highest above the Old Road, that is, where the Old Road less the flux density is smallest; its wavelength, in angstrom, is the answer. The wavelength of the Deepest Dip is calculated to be 4875.38 angstrom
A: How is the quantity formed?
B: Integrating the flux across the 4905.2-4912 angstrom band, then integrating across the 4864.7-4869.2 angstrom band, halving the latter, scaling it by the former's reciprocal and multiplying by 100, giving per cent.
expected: 29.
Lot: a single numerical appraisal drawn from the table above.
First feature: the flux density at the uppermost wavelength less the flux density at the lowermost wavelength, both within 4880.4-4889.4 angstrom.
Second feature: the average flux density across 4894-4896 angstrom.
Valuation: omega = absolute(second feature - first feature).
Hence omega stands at 310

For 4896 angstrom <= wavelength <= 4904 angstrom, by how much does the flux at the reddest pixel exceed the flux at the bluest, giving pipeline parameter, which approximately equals 1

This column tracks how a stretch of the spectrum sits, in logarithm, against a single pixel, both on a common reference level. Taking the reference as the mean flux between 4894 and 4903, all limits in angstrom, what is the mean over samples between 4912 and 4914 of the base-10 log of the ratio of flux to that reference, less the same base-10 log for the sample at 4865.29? 0.064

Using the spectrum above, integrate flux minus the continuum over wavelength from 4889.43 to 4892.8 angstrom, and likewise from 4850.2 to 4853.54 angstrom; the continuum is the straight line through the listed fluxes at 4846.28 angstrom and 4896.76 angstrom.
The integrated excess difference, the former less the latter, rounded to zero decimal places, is -54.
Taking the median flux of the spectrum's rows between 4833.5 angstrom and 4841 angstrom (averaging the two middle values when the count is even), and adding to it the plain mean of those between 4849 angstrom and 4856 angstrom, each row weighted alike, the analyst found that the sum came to 611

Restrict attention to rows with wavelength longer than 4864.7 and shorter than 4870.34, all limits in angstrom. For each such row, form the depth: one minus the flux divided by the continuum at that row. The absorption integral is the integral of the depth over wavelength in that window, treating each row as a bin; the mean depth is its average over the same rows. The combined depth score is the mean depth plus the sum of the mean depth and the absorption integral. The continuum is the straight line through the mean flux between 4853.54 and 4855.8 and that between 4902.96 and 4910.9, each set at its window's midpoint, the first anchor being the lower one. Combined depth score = 0.71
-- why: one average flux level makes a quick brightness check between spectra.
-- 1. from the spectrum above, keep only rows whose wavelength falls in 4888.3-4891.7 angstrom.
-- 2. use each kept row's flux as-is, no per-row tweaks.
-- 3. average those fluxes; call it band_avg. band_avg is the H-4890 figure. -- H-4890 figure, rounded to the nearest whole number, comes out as 291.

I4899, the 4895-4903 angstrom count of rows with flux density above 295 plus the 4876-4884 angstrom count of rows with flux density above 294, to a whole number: 12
